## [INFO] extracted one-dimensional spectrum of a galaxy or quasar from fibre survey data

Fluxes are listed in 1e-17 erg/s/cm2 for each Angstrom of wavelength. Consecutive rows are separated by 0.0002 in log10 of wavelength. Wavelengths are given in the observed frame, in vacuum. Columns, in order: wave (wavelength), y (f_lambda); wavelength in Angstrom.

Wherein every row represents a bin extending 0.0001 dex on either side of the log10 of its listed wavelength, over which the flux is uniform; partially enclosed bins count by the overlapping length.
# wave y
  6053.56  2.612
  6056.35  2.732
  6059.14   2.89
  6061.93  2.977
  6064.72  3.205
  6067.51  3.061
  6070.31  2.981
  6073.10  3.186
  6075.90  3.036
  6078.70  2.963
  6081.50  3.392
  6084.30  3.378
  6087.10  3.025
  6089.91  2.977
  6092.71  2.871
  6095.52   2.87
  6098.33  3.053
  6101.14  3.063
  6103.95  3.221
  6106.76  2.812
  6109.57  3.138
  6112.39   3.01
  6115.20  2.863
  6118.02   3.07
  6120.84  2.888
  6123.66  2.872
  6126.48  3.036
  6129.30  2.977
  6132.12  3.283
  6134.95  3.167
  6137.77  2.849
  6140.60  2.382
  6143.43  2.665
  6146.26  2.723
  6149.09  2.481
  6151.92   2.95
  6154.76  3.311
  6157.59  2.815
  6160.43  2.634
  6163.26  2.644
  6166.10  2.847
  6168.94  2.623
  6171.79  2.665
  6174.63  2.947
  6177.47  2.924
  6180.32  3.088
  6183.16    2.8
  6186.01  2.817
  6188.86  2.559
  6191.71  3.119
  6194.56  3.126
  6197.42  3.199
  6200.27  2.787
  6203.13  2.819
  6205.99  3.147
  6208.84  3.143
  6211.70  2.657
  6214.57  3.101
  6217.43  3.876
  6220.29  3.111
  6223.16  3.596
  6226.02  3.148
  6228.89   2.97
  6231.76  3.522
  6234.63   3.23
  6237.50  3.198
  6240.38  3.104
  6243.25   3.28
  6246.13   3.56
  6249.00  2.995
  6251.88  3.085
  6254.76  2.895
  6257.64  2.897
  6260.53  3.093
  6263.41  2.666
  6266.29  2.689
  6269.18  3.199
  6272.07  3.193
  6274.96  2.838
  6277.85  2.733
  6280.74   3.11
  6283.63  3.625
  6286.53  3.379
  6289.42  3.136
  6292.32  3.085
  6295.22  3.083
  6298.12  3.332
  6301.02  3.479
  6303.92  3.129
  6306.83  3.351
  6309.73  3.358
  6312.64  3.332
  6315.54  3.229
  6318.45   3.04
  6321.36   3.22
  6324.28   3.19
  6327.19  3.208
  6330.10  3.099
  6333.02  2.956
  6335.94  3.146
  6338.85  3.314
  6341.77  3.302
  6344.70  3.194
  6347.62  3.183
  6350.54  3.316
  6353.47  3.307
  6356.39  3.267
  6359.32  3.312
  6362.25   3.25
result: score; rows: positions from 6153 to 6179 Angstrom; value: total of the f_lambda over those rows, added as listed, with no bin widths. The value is 25.4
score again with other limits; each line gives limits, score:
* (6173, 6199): 26.6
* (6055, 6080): 27.0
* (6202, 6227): 28.6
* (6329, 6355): 28.8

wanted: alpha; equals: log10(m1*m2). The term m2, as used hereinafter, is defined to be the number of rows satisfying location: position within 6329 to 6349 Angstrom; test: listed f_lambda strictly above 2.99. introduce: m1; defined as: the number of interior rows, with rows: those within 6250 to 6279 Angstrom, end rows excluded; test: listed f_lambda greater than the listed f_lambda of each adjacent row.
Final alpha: 1.08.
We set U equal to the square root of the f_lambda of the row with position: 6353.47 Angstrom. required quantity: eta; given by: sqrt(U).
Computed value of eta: 1.35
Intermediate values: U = 1.82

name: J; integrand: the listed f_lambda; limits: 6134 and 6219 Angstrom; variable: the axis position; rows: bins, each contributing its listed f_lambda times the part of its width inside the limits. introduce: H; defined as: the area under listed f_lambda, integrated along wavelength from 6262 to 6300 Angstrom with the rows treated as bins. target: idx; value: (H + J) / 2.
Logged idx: 182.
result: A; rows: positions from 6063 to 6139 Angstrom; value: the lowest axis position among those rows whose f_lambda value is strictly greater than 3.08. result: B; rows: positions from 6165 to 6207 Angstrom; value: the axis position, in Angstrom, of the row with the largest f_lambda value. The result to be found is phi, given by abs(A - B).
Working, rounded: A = 6064.72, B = 6197.42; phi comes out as 132.7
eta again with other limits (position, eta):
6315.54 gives 1.34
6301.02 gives 1.37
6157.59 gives 1.30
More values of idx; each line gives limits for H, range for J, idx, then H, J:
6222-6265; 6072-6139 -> 170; 135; 204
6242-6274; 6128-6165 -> 101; 97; 105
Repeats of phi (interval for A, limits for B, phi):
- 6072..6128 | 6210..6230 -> 144.3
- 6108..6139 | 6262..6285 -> 174.1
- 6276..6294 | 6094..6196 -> 126.0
